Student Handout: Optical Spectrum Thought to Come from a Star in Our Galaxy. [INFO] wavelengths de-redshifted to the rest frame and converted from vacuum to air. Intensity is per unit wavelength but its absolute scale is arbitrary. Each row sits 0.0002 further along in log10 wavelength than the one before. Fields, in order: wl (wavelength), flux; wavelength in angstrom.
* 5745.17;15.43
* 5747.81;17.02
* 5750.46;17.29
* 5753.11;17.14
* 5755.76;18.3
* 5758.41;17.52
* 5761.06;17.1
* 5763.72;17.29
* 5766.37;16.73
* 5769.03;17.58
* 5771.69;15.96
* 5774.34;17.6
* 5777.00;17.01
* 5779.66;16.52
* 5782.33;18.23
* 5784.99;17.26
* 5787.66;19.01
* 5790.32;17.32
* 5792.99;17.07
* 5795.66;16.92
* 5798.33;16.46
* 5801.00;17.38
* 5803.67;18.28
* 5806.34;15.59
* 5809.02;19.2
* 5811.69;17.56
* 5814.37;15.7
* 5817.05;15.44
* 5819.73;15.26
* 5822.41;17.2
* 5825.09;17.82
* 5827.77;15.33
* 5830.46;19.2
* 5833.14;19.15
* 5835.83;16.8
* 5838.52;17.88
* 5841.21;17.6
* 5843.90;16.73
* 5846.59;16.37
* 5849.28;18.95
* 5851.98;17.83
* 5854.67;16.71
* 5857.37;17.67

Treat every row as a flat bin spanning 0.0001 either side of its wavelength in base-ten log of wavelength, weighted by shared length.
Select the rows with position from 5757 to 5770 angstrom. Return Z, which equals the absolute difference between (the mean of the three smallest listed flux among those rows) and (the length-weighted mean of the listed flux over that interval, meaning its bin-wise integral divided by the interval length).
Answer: 0.20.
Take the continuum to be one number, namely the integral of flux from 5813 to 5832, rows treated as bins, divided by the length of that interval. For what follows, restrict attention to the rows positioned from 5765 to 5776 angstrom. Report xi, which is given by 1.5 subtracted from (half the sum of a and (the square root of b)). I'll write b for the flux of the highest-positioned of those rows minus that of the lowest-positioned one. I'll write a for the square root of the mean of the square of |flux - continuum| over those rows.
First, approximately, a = 0.78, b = 0.9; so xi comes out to -0.65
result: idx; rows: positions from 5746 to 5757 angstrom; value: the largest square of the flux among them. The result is 335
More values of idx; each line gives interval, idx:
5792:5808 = 334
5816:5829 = 318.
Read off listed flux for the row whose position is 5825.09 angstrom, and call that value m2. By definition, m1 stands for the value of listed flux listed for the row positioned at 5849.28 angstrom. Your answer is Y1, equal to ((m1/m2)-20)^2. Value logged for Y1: 359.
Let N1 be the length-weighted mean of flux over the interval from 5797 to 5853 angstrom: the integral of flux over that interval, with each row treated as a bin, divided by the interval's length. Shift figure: 17.2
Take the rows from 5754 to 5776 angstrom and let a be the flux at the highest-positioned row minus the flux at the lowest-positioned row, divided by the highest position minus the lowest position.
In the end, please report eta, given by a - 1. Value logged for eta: -1.04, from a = -0.04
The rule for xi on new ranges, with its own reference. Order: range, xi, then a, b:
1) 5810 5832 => -0.17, 1.37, 1.6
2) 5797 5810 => 0.08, 1.50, 2.7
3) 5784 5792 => -0.62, 1.51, 0.1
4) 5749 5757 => -0.44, 1.11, 1.0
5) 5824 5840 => -0.51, 1.74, 0.1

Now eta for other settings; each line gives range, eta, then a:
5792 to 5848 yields -1.01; -0.01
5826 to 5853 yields -0.90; 0.10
